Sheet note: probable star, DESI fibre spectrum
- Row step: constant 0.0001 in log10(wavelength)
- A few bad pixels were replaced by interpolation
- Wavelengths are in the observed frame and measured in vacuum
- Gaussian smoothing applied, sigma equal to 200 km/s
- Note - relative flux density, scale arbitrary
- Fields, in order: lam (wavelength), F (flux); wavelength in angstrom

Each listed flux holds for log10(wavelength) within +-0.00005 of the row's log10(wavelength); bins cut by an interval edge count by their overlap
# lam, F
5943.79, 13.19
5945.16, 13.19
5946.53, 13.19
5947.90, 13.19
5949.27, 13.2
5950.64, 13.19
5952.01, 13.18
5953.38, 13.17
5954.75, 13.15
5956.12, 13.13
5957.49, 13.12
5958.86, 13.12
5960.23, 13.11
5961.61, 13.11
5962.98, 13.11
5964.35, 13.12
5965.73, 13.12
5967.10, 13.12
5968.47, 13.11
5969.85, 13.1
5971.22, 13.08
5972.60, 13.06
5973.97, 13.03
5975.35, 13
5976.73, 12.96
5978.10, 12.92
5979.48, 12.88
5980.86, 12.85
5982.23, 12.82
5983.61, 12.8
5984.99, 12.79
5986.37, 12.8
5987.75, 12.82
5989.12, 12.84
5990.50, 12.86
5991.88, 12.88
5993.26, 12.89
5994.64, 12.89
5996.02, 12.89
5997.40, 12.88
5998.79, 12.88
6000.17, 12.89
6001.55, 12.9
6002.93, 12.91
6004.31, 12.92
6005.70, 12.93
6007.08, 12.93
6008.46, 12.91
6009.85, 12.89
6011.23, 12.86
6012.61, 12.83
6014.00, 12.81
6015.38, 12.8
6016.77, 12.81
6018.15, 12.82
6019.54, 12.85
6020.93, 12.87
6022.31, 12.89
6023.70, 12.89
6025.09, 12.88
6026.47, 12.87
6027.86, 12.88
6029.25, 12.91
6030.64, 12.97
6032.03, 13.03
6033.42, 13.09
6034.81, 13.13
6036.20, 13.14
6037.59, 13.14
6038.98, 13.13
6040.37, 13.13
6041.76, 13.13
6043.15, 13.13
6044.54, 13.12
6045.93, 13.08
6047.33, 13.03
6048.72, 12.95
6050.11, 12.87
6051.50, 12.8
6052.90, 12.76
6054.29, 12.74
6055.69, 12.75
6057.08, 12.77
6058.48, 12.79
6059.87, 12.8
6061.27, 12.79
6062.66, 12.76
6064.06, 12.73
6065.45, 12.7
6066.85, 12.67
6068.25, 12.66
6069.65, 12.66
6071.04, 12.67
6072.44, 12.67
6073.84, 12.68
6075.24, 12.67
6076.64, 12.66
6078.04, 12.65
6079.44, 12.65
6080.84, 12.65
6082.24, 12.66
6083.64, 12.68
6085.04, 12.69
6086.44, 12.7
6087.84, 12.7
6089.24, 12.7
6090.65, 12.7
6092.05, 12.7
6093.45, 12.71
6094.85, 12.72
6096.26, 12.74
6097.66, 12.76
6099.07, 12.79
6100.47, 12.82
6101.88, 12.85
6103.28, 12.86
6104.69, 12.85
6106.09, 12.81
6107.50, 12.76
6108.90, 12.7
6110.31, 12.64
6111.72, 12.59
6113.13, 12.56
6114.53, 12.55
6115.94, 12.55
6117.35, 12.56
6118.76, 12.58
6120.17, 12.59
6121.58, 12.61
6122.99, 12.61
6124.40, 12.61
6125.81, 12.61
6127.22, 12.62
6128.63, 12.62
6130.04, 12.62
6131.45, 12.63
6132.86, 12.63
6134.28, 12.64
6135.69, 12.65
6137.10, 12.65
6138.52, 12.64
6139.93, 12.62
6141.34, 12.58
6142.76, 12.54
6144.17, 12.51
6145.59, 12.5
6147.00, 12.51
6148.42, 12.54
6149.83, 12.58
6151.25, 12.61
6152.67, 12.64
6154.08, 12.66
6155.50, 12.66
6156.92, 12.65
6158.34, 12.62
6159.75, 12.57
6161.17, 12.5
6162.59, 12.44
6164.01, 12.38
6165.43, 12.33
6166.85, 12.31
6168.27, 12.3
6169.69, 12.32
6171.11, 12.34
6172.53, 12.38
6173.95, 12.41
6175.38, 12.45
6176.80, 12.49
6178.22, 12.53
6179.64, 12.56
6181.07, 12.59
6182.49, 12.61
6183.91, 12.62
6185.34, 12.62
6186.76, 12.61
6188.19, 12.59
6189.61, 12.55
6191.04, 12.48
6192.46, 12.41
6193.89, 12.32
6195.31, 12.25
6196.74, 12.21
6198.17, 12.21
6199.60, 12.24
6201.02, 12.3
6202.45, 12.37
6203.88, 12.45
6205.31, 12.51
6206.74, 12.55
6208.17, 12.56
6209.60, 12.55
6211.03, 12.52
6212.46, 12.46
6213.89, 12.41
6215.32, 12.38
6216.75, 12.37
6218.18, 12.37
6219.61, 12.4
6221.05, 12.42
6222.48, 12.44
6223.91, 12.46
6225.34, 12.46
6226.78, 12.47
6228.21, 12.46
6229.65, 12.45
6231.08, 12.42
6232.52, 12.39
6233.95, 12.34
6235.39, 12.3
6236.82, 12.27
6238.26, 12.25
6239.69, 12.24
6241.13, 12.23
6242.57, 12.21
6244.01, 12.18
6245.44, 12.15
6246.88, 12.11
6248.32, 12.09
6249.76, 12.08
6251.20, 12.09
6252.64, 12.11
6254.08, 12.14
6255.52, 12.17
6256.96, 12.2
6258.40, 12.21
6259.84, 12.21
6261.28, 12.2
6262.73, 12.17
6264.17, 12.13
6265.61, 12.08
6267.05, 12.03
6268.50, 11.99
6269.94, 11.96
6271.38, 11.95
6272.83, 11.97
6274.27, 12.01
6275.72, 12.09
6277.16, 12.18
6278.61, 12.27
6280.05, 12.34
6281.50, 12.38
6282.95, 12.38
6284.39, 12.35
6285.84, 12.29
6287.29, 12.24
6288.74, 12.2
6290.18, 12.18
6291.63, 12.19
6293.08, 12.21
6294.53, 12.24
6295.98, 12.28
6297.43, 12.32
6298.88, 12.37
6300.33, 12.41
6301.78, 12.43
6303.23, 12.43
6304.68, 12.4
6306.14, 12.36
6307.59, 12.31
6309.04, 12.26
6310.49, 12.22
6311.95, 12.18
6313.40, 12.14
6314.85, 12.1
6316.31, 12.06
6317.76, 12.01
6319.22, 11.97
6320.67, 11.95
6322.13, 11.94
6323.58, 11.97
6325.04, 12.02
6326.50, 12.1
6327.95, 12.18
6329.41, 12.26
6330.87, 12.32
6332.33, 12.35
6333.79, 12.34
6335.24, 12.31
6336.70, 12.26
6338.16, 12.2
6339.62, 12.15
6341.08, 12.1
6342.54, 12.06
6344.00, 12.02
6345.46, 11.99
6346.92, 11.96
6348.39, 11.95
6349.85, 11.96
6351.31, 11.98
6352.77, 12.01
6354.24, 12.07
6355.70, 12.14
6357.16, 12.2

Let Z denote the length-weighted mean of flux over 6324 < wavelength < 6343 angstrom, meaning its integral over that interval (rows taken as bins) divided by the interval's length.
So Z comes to 12.2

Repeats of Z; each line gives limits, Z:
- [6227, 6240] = 12.4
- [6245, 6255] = 12.1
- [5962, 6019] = 12.9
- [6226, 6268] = 12.2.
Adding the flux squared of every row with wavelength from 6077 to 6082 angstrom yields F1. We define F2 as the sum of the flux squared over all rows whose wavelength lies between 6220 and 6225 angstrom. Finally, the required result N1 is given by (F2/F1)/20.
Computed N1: 0.048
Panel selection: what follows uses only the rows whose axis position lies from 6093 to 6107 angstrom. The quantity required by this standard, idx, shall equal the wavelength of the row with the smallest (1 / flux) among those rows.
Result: 6103.28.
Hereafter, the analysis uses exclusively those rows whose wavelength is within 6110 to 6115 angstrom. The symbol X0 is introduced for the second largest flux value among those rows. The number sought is 12.59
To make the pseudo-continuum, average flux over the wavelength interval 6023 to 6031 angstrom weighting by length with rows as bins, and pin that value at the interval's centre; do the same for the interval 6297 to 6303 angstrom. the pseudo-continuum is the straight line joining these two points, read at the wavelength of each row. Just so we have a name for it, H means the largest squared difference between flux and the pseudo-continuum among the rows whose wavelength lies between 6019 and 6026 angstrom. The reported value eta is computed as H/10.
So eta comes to 0.000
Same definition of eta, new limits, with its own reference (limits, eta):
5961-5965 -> 0.001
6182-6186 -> 0.000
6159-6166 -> 0.010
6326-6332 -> 0.006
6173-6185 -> 0.005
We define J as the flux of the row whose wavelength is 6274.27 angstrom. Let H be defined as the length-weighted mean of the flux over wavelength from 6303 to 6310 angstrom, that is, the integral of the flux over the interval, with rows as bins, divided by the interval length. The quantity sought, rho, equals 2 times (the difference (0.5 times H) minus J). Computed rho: -11.7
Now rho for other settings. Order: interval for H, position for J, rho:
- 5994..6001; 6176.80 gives -12.1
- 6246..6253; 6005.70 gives -13.8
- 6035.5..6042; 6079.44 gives -12.2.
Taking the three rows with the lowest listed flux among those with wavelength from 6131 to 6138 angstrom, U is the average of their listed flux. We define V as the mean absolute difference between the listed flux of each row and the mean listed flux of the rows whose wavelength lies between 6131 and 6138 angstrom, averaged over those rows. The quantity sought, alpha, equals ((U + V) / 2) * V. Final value 0.05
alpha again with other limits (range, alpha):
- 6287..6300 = 0.31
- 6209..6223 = 0.30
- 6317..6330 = 0.54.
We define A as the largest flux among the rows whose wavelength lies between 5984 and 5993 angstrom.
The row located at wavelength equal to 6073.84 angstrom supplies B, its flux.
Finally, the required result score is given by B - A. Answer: -0.20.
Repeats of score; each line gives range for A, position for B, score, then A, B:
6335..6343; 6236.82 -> -0.04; 12.31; 12.27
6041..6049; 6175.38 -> -0.68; 13.13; 12.45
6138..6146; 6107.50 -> 0.12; 12.64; 12.76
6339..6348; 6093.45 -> 0.56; 12.15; 12.71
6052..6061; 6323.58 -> -0.83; 12.8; 11.97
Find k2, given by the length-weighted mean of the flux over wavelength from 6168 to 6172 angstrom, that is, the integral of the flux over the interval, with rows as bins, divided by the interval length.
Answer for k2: 12.3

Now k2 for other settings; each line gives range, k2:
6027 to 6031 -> 12.9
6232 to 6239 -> 12.3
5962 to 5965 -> 13.1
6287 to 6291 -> 12.2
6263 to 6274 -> 12.0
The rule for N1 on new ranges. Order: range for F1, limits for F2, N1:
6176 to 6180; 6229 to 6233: 0.049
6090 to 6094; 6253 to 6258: 0.046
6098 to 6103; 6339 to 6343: 0.045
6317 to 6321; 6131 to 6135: 0.056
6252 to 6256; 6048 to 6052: 0.056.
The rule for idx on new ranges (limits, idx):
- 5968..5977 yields 5968.47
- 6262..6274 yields 6262.73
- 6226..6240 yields 6226.78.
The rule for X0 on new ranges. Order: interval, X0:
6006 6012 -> 12.91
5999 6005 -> 12.91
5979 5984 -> 12.85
